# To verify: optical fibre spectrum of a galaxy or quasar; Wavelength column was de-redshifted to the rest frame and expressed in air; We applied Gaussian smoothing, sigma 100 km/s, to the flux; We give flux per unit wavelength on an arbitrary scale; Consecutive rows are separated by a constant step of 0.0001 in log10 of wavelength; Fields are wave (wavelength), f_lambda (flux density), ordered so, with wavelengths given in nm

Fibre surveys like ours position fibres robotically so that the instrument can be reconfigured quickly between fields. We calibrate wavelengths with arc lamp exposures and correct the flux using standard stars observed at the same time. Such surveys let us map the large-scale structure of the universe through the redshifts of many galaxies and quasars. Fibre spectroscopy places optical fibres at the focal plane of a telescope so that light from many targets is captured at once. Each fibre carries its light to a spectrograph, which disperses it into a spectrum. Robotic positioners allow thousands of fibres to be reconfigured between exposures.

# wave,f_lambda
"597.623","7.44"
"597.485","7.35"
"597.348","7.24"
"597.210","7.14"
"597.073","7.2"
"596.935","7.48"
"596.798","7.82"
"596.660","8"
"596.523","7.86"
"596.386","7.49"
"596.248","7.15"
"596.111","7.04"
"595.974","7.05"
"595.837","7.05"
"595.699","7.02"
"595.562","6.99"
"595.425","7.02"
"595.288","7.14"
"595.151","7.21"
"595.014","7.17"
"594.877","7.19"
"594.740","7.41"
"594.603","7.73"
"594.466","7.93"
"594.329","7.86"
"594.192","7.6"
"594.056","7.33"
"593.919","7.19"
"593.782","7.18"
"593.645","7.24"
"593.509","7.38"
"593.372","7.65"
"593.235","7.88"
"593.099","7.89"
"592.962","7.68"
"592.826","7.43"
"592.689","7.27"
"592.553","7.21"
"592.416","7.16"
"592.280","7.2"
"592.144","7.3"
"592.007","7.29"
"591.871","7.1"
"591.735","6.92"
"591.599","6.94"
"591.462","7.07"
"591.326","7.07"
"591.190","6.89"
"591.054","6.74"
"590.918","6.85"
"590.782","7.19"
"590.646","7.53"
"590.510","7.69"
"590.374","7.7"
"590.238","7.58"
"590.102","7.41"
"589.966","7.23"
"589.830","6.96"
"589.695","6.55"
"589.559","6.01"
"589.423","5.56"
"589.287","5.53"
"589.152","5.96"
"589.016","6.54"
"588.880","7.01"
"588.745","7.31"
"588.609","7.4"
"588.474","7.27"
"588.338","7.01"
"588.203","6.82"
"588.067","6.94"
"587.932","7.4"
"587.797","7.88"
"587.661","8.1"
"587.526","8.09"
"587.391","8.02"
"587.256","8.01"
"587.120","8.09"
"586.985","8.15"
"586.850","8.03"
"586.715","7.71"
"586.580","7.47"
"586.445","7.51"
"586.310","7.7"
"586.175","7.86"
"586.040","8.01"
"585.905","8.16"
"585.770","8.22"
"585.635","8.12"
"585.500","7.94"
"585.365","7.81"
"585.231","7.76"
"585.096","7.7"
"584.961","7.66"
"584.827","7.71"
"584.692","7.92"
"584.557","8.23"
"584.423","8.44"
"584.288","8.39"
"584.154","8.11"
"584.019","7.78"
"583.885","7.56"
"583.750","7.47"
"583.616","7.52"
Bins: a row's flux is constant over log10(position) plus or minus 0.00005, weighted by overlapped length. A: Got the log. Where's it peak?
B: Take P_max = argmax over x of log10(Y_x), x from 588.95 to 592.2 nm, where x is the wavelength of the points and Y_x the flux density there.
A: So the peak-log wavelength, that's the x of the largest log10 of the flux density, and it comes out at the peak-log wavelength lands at 590.374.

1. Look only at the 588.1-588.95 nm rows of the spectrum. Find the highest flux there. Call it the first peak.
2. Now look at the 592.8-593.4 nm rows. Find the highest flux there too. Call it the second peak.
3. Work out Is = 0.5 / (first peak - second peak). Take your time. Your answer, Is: -1.0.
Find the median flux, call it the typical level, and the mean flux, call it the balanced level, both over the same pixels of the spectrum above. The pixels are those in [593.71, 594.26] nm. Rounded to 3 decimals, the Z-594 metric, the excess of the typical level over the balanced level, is -0.065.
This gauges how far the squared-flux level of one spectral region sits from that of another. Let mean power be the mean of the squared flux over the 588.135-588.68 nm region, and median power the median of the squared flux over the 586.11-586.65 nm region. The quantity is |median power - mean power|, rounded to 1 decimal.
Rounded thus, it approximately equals 7.0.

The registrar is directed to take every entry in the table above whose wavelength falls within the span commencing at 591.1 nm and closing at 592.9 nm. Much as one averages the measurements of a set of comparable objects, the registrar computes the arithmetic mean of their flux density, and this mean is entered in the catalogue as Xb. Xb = 7.14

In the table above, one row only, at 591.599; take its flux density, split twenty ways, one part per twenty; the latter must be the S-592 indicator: 0.347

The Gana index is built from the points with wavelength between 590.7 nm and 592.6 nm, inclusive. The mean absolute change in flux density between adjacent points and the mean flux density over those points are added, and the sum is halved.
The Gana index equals 3.59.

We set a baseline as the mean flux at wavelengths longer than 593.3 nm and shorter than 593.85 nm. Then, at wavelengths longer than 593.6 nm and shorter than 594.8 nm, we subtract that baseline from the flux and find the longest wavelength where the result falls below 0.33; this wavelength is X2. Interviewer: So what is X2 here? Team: 594.740 nm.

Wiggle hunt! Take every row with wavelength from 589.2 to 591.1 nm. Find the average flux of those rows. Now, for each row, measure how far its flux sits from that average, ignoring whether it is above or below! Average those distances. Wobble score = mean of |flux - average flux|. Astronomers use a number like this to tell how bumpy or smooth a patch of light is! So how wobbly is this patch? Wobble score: 0.59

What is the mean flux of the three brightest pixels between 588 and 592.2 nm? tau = 7.66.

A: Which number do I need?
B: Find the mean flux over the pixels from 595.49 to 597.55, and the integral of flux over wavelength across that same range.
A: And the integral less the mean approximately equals 7.8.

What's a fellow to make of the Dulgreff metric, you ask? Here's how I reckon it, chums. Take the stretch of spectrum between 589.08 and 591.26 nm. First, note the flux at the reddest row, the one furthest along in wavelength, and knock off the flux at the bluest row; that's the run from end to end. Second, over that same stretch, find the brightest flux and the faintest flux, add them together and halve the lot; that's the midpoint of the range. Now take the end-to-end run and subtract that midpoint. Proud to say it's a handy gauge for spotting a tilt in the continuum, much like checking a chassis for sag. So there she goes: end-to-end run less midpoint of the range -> -5.7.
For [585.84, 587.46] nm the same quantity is -8.0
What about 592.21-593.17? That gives -6.8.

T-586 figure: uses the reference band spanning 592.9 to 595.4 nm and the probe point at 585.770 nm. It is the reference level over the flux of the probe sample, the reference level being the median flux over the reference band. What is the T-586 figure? 0.90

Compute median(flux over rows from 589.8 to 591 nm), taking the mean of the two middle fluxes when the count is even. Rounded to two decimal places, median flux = 7.41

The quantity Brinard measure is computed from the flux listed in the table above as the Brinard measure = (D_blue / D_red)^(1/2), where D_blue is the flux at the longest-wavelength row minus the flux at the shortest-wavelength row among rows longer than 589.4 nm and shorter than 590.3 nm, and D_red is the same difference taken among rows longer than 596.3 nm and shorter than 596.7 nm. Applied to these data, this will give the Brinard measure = 1.99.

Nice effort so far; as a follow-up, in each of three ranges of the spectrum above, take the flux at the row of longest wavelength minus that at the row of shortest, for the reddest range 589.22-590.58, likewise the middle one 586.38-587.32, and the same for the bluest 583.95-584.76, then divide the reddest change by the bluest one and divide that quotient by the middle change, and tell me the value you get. 30.9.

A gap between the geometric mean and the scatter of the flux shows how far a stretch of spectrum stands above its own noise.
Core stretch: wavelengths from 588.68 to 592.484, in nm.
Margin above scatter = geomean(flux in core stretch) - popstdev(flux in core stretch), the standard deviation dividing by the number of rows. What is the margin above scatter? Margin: 6.4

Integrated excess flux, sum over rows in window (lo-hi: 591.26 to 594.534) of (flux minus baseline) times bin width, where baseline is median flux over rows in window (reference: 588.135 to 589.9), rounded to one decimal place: 1.8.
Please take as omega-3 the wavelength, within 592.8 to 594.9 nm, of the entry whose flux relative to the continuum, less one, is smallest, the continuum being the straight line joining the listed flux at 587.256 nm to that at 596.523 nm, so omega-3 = 593.782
